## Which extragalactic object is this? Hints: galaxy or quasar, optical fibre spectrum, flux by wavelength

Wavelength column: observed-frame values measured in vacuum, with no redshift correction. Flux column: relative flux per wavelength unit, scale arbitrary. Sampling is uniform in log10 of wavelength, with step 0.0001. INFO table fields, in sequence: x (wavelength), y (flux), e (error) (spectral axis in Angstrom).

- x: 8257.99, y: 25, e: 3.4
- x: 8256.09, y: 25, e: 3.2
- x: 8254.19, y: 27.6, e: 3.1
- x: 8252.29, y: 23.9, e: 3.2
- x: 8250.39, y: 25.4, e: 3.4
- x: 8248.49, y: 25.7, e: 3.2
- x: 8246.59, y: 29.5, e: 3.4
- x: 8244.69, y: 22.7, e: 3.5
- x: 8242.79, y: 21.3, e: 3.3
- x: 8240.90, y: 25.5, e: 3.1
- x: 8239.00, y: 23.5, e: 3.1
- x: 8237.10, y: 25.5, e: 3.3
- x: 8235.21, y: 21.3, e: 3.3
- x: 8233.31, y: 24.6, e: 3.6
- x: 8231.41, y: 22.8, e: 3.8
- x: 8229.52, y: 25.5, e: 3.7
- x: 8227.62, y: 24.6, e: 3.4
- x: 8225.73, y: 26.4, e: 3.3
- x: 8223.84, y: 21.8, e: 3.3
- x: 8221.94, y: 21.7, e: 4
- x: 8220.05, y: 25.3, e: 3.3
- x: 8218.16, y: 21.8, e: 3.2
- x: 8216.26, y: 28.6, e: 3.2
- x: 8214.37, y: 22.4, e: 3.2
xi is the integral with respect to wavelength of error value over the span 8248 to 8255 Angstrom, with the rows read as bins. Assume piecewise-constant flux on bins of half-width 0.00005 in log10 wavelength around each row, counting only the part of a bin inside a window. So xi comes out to 23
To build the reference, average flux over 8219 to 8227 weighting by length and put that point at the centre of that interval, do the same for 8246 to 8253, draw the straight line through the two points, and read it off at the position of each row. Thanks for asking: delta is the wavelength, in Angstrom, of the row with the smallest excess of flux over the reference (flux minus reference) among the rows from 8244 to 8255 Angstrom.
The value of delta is 8244.69 Angstrom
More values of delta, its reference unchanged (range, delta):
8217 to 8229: 8223.84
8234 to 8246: 8242.79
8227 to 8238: 8235.21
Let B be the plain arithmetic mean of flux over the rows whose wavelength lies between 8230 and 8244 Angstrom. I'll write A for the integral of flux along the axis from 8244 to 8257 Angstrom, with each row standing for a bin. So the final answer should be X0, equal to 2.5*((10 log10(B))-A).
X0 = -802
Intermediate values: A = 335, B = 23.5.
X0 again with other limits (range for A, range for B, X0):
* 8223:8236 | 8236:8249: -742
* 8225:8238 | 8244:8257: -756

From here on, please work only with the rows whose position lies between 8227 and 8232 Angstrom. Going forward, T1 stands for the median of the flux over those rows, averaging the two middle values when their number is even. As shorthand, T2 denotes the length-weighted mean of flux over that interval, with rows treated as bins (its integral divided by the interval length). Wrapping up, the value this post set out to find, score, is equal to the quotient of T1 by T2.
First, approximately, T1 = 24.6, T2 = 24.4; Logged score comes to 1.01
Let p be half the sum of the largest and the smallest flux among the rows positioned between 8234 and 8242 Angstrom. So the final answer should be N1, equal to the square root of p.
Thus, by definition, 4.84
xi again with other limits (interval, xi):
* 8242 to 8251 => 30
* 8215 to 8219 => 13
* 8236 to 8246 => 33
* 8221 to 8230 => 32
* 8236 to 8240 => 13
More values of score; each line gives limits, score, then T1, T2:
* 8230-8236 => 0.99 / 22.8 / 23.1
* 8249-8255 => 0.99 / 25.4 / 25.6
